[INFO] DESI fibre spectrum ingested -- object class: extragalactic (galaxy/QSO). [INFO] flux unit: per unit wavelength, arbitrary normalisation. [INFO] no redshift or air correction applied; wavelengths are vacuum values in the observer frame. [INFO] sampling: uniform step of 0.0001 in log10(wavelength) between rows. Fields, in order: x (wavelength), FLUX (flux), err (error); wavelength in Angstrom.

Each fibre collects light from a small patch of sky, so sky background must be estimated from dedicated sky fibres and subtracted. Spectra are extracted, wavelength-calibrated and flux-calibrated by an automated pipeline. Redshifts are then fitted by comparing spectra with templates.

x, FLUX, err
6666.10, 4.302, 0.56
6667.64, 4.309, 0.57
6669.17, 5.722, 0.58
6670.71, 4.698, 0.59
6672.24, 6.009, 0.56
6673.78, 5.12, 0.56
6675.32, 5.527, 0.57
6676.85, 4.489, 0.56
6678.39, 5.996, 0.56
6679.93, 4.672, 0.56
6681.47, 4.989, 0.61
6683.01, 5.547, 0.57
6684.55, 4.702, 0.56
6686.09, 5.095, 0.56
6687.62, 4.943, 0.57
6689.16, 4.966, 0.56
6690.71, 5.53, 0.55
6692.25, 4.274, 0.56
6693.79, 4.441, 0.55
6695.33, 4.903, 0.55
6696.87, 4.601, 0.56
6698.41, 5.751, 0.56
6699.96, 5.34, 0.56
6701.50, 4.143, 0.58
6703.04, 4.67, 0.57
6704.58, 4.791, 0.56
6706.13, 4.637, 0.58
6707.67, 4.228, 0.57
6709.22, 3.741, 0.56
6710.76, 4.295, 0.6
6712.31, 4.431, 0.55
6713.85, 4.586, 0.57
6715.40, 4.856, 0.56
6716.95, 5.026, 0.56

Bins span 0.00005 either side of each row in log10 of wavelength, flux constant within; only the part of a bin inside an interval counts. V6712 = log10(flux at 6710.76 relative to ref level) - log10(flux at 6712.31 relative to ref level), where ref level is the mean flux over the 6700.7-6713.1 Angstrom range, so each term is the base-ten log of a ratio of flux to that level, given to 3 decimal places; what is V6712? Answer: -0.014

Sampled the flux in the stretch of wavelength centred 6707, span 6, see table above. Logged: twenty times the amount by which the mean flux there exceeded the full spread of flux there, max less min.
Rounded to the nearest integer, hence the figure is 66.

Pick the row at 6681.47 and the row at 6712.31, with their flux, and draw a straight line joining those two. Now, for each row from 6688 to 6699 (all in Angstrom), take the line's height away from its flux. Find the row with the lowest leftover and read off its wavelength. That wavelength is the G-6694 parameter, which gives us 6692.25 Angstrom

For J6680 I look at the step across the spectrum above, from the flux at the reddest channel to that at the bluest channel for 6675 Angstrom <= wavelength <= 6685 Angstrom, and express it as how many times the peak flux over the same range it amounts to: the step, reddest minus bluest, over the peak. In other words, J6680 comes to -0.14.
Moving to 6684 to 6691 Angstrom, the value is 0.15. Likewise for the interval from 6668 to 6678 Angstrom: -0.21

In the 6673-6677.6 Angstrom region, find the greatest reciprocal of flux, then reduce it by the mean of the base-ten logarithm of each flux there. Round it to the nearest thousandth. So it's -0.479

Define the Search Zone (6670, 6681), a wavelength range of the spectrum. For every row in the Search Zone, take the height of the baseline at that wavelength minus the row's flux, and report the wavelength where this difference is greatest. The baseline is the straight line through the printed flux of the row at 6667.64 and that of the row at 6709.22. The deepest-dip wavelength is 6676.85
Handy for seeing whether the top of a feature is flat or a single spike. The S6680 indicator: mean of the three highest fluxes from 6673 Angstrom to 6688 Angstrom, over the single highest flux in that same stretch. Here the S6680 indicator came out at 0.949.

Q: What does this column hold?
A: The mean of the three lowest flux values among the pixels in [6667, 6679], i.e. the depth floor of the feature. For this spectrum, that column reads 4.50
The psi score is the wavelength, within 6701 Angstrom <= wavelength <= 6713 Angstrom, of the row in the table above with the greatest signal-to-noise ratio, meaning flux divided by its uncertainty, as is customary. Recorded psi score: 6704.58 Angstrom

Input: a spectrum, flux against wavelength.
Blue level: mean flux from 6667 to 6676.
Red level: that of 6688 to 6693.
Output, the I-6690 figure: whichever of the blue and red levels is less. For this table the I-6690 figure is 4.92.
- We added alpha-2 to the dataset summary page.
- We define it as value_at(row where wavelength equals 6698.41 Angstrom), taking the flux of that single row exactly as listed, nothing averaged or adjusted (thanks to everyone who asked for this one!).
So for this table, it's 5.751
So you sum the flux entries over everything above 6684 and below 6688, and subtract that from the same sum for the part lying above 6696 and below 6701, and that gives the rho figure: 1.0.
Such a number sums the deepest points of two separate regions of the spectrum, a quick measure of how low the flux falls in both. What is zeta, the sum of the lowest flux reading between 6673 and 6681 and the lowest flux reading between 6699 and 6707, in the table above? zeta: 8.6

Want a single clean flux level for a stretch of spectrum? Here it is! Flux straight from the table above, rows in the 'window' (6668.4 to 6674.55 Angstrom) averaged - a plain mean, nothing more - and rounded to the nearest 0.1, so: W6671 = 5.4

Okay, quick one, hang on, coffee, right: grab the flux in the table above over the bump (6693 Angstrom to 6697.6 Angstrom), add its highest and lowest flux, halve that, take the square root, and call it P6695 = 2.16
